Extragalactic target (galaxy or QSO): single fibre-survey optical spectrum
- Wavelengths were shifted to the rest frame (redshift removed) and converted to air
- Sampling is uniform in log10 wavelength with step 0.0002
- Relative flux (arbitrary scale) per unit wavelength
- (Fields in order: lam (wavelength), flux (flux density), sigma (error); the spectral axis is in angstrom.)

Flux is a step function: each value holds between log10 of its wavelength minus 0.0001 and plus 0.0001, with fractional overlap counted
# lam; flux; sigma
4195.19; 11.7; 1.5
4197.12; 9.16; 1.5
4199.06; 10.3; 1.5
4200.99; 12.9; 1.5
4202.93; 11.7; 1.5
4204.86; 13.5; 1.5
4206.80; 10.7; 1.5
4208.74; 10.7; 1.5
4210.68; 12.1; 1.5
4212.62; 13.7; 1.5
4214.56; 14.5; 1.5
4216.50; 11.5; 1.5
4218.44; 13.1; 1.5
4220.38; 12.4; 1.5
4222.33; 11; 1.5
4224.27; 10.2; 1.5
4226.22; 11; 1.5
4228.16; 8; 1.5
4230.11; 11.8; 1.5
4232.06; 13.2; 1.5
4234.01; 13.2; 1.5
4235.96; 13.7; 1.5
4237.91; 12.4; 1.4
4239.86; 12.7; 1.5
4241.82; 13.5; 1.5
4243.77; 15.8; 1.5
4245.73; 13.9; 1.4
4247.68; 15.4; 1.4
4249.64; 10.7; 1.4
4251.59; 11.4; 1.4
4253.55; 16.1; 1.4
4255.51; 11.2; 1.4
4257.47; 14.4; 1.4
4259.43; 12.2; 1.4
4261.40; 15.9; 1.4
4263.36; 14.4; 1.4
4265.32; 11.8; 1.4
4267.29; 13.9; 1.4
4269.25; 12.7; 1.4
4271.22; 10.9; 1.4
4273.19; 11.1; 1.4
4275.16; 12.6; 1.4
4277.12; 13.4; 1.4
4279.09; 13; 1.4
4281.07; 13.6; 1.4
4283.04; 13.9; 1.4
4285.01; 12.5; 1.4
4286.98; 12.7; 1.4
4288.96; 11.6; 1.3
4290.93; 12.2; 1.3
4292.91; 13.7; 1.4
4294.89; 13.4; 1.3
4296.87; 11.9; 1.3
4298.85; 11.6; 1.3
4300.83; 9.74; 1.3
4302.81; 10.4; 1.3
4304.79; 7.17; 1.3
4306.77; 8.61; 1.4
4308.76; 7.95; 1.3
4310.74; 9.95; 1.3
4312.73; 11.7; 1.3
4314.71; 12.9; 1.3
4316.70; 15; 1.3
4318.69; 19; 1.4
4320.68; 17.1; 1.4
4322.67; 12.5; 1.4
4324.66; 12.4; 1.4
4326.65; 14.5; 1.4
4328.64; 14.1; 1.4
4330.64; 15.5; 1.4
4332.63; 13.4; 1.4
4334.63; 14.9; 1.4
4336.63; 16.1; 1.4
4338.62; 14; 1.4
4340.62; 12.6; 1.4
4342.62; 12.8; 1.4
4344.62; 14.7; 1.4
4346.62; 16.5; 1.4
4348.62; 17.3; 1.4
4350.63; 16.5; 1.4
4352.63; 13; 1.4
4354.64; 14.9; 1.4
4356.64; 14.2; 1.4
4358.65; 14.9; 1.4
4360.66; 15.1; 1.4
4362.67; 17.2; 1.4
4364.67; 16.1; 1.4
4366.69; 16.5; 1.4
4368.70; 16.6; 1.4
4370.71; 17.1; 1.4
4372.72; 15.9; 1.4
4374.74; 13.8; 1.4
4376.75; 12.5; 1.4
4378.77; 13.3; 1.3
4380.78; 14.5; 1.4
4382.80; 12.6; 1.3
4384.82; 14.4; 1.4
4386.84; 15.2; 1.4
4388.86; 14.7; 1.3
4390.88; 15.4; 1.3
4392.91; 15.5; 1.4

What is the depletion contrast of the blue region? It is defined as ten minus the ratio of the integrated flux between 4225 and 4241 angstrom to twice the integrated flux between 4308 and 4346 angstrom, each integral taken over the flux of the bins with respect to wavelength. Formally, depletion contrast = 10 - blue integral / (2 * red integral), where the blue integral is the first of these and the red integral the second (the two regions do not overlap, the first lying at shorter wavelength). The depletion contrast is 9.82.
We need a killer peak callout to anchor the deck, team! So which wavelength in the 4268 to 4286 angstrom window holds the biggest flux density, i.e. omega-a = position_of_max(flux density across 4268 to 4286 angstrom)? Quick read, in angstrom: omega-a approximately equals 4283.04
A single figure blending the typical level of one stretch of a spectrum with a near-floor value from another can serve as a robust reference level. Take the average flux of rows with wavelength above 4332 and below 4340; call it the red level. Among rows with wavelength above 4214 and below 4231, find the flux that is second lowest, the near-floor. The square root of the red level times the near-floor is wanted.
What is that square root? 12.2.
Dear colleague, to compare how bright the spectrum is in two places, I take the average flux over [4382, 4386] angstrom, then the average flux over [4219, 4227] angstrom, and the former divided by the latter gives 1.21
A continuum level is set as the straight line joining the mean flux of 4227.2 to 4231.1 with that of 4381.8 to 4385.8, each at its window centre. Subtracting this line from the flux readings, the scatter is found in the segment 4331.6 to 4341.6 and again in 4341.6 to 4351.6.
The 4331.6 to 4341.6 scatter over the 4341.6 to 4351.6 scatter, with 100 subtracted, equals -99.21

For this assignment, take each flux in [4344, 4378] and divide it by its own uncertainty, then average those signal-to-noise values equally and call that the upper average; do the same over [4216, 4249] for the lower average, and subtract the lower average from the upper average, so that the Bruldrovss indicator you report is 2.6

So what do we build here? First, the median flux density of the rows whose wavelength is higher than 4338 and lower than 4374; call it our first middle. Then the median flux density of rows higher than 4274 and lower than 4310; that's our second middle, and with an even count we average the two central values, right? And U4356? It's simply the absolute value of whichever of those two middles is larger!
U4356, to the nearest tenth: 15.5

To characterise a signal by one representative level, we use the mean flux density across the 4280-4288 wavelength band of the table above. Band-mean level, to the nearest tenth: 13.2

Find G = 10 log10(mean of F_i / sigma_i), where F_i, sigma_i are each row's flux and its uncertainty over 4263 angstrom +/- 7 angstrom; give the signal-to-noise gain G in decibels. 9.9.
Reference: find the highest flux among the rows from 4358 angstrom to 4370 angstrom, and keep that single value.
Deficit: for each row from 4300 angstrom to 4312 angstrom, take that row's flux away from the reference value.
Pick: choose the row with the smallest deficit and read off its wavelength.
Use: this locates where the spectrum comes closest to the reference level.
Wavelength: 4302.81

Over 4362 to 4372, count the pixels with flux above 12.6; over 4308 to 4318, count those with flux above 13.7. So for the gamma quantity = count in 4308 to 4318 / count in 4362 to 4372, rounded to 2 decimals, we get 0.20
